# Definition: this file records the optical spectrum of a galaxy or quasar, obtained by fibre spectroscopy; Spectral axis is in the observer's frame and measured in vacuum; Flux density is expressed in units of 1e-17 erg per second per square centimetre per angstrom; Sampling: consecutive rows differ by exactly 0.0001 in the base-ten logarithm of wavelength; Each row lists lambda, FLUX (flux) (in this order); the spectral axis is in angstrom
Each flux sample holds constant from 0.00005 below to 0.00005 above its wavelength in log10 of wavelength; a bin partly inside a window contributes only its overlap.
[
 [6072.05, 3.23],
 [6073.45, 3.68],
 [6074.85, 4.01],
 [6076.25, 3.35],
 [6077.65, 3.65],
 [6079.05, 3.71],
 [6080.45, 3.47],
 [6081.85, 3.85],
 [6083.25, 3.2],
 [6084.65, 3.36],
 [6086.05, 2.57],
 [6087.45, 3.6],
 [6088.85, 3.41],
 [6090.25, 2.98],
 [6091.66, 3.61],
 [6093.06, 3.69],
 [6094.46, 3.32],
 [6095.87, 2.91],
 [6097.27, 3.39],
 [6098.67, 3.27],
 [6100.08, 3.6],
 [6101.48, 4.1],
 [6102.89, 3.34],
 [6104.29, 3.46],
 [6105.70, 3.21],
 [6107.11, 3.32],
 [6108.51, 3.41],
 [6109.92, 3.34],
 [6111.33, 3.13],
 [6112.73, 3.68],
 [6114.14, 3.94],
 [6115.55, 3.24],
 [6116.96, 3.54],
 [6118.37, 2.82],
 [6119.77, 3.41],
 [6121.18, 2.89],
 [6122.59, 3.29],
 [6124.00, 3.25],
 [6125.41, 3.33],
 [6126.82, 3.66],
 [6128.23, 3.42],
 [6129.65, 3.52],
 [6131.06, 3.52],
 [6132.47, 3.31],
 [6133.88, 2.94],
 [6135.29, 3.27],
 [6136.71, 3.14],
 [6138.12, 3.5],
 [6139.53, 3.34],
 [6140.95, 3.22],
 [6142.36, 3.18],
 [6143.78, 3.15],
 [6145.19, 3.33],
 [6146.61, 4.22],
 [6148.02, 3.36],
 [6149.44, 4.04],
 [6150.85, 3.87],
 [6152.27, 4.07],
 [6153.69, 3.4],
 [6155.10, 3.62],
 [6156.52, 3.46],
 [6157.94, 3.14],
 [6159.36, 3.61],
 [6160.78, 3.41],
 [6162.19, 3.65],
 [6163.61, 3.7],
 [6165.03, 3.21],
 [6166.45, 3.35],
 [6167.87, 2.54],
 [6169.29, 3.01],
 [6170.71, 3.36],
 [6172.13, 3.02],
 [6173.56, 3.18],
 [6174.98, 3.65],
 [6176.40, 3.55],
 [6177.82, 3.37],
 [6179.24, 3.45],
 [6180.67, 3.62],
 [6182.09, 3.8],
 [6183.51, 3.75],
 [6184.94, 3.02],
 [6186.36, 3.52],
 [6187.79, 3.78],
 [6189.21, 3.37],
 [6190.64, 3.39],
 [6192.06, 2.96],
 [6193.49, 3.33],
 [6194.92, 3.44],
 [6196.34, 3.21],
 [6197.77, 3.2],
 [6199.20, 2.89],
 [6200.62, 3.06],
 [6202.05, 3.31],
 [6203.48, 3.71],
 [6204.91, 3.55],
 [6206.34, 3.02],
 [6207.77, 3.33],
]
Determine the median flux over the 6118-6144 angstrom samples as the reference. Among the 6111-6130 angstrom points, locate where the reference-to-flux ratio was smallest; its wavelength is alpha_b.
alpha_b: 6114.14 angstrom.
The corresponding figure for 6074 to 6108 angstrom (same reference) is 6101.48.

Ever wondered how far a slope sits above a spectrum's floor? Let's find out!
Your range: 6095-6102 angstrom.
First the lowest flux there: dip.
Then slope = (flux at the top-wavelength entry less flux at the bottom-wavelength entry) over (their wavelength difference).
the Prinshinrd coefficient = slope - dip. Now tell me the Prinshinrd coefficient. -2.70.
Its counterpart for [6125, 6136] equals -2.95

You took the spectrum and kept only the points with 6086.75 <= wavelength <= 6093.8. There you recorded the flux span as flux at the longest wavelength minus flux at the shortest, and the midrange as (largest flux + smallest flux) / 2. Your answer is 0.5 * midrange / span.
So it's 19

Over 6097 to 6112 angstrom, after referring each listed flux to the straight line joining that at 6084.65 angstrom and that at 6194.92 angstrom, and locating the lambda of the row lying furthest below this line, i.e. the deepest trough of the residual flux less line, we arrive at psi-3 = 6111.33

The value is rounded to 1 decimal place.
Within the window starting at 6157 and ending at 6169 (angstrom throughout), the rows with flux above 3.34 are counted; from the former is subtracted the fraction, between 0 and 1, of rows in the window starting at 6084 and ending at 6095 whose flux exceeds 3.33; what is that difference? 4.4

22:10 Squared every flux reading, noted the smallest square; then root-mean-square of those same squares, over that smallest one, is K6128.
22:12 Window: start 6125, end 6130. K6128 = 1.10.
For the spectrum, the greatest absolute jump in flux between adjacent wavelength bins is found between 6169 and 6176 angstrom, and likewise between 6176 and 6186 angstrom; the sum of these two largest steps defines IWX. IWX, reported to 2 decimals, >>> 1.20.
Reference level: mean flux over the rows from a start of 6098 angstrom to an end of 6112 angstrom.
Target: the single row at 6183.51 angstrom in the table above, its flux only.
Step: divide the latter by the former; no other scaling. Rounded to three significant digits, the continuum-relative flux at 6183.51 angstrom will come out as 1.10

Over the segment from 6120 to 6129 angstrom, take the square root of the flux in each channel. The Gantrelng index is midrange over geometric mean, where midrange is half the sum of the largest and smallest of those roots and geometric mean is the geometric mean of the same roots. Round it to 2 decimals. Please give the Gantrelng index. 0.99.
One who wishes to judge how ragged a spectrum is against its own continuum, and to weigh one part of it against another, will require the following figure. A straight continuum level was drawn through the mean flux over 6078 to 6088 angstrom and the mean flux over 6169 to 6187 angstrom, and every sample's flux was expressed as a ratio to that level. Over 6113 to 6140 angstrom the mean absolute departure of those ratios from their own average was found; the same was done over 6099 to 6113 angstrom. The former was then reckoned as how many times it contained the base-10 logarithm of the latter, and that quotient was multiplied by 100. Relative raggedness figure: -4.7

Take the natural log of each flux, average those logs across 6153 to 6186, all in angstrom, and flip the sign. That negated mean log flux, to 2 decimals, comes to -1.22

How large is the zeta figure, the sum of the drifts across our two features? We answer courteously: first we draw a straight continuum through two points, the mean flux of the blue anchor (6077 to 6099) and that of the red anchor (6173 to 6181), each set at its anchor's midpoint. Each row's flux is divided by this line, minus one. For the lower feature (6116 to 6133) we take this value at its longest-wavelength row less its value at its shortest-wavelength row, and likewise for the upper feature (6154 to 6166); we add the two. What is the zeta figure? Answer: -0.19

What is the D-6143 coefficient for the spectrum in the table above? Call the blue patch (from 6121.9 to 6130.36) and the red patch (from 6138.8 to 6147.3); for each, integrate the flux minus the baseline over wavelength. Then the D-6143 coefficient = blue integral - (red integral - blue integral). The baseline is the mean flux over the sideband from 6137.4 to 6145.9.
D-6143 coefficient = 1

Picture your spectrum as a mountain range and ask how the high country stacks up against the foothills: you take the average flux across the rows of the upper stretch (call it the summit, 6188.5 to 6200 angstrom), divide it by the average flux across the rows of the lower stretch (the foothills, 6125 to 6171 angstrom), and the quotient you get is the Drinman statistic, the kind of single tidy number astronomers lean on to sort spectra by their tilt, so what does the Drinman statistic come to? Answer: 0.94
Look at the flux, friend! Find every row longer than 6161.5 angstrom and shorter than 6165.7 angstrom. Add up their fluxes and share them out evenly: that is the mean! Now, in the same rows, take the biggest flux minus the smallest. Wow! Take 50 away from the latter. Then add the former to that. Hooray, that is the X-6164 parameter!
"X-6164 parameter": -46.0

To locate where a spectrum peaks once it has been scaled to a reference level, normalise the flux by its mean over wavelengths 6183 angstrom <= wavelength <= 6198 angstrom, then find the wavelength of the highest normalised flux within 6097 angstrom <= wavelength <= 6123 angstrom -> 6101.48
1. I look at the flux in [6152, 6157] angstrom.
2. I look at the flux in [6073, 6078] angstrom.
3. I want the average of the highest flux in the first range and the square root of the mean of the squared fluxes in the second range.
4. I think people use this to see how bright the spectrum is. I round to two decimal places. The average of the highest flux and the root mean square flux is 3.87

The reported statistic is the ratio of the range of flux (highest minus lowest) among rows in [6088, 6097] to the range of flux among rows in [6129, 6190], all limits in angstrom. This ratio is 0.46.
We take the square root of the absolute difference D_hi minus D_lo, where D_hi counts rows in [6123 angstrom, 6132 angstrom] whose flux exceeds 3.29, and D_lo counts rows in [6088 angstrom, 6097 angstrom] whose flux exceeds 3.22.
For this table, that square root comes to 1.00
